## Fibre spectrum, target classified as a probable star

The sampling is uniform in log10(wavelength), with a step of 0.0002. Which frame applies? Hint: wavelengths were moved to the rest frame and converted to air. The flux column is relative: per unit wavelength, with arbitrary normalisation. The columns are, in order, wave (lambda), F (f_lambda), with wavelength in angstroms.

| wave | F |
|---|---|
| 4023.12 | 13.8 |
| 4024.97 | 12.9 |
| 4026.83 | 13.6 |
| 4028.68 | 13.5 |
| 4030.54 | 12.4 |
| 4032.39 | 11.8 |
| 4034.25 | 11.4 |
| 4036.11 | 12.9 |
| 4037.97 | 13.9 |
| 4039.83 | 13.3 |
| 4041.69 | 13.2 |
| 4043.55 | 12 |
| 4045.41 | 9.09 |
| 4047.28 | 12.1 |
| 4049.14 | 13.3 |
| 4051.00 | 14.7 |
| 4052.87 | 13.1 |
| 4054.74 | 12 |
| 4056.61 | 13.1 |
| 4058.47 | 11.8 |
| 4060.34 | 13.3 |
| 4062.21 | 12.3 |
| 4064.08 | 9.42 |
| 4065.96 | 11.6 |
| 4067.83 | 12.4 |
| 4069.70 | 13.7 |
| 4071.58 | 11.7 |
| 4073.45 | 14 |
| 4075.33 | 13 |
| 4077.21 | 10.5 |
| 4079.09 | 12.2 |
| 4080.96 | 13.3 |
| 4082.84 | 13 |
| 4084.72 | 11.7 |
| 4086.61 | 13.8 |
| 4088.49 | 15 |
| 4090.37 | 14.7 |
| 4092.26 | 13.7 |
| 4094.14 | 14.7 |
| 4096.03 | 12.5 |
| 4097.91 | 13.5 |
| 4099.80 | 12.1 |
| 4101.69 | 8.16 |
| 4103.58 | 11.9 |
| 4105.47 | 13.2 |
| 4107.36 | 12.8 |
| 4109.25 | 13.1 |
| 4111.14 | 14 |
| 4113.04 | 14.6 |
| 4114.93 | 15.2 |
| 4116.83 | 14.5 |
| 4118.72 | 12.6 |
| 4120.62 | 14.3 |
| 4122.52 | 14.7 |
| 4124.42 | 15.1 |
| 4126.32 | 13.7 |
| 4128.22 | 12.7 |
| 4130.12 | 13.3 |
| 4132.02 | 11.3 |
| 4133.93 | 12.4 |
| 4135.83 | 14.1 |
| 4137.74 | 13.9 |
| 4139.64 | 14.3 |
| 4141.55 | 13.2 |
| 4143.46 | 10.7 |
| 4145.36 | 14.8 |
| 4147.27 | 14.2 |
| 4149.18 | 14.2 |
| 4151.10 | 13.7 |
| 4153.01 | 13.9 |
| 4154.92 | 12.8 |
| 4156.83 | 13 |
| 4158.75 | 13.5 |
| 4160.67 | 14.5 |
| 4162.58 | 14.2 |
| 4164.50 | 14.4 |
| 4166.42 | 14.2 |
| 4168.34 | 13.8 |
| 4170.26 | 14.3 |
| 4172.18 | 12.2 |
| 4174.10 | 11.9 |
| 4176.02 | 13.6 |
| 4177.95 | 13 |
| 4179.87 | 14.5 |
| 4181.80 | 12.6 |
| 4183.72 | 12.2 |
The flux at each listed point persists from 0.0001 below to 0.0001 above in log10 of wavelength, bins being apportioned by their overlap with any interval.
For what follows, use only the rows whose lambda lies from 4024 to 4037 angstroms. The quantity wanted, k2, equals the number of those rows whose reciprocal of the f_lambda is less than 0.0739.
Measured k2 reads 1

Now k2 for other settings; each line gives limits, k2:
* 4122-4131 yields 3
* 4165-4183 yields 5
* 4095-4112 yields 1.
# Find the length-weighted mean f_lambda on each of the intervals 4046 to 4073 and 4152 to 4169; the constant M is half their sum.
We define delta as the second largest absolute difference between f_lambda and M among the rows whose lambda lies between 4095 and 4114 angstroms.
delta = 1.47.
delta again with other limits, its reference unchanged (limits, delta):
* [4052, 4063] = 1.13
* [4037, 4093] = 3.71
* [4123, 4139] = 1.83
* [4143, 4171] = 1.67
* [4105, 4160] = 2.07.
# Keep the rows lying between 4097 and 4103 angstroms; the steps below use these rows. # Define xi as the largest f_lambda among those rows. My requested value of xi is 13.5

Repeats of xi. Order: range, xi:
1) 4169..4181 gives 14.5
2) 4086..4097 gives 15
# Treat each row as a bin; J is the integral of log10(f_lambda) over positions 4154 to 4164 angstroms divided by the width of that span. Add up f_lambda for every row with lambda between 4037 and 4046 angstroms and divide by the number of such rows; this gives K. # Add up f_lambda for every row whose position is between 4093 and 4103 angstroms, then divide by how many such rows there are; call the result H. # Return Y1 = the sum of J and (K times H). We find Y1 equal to 151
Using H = 12.2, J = 1.134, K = 12.3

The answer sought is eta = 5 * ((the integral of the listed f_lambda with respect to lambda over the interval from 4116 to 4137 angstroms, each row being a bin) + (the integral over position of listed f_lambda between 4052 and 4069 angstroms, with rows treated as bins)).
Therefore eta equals 2450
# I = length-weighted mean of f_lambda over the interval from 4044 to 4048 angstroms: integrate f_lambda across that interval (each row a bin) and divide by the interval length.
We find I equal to 10.7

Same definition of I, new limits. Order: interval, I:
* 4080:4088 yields 13.1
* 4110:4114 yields 14.2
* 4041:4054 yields 12.5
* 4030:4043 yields 12.7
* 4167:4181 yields 13.3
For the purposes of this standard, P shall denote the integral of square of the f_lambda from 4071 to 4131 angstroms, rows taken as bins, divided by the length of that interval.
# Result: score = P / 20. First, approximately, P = 177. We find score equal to 8.87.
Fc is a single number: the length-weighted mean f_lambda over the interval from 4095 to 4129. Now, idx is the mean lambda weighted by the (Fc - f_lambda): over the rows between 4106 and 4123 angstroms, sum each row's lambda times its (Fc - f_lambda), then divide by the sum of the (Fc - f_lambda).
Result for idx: 4117.4 angstroms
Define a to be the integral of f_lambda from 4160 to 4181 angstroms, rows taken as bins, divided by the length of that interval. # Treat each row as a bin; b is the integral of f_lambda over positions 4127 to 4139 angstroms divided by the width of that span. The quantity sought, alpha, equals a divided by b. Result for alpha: 1.05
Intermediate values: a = 13.7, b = 13.0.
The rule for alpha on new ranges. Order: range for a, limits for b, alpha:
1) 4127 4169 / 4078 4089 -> 1.03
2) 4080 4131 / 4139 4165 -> 0.98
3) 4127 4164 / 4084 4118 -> 1.01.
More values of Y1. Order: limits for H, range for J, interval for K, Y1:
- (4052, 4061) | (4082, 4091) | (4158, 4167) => 180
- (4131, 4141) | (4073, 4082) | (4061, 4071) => 158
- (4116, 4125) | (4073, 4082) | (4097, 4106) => 169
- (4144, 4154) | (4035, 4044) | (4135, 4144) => 189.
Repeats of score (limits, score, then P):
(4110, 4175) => 9.37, 187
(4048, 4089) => 8.08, 162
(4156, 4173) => 9.55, 191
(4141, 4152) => 9.17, 183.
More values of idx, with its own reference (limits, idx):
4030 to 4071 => 4050.9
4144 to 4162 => 4150.6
